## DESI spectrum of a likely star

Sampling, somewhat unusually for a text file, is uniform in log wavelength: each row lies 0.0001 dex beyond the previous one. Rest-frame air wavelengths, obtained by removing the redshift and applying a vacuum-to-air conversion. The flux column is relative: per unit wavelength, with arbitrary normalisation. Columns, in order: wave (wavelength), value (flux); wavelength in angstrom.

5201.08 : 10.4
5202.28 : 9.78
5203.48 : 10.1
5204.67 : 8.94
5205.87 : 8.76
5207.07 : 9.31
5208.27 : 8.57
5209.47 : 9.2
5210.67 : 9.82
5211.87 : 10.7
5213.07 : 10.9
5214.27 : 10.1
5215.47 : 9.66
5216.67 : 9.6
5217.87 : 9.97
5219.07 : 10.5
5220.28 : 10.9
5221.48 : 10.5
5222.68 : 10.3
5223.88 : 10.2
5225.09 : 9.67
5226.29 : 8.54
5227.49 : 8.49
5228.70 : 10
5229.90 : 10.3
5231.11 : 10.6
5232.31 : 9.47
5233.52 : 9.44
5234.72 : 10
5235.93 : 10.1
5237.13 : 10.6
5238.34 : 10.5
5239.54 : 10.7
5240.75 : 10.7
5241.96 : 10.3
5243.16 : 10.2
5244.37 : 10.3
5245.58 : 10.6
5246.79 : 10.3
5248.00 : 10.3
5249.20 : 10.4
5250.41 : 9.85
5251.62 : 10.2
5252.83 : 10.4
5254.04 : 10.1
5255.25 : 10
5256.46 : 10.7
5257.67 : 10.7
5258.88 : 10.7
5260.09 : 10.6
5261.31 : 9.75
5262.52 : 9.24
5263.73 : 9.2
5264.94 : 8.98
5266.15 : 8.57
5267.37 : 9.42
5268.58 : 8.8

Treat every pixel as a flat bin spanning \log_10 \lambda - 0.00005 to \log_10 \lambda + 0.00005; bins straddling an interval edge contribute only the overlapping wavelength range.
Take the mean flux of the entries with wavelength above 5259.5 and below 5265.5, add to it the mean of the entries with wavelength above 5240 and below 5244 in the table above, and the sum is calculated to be 20.0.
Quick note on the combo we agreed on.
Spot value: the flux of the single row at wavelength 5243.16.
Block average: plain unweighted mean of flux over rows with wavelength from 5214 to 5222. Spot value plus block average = 20.4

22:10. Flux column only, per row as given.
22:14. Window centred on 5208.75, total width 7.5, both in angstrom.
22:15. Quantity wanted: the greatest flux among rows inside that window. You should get 10.7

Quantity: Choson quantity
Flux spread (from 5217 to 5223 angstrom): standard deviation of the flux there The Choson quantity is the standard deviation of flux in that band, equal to 0.3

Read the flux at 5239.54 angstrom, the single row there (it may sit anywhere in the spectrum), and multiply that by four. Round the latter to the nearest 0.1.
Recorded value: 42.8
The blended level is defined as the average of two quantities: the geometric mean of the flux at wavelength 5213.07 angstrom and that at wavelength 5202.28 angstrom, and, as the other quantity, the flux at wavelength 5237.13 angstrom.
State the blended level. 10.5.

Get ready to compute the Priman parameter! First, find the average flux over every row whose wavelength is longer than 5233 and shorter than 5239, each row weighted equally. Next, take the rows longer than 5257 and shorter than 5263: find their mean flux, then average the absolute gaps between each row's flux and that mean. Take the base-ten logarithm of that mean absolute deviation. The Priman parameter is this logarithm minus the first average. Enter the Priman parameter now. -10.4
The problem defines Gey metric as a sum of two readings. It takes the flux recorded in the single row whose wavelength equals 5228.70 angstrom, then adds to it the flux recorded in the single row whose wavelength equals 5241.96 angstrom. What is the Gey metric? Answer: 20.3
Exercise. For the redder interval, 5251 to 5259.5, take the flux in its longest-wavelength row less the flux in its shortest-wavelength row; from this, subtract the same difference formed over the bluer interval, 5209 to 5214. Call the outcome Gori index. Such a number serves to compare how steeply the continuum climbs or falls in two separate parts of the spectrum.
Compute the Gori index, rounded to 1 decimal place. -1.2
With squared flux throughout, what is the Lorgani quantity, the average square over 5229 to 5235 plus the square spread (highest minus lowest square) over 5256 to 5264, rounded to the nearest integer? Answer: 129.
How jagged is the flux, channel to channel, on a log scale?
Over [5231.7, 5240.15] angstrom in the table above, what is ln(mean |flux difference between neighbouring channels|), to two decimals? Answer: -1.39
